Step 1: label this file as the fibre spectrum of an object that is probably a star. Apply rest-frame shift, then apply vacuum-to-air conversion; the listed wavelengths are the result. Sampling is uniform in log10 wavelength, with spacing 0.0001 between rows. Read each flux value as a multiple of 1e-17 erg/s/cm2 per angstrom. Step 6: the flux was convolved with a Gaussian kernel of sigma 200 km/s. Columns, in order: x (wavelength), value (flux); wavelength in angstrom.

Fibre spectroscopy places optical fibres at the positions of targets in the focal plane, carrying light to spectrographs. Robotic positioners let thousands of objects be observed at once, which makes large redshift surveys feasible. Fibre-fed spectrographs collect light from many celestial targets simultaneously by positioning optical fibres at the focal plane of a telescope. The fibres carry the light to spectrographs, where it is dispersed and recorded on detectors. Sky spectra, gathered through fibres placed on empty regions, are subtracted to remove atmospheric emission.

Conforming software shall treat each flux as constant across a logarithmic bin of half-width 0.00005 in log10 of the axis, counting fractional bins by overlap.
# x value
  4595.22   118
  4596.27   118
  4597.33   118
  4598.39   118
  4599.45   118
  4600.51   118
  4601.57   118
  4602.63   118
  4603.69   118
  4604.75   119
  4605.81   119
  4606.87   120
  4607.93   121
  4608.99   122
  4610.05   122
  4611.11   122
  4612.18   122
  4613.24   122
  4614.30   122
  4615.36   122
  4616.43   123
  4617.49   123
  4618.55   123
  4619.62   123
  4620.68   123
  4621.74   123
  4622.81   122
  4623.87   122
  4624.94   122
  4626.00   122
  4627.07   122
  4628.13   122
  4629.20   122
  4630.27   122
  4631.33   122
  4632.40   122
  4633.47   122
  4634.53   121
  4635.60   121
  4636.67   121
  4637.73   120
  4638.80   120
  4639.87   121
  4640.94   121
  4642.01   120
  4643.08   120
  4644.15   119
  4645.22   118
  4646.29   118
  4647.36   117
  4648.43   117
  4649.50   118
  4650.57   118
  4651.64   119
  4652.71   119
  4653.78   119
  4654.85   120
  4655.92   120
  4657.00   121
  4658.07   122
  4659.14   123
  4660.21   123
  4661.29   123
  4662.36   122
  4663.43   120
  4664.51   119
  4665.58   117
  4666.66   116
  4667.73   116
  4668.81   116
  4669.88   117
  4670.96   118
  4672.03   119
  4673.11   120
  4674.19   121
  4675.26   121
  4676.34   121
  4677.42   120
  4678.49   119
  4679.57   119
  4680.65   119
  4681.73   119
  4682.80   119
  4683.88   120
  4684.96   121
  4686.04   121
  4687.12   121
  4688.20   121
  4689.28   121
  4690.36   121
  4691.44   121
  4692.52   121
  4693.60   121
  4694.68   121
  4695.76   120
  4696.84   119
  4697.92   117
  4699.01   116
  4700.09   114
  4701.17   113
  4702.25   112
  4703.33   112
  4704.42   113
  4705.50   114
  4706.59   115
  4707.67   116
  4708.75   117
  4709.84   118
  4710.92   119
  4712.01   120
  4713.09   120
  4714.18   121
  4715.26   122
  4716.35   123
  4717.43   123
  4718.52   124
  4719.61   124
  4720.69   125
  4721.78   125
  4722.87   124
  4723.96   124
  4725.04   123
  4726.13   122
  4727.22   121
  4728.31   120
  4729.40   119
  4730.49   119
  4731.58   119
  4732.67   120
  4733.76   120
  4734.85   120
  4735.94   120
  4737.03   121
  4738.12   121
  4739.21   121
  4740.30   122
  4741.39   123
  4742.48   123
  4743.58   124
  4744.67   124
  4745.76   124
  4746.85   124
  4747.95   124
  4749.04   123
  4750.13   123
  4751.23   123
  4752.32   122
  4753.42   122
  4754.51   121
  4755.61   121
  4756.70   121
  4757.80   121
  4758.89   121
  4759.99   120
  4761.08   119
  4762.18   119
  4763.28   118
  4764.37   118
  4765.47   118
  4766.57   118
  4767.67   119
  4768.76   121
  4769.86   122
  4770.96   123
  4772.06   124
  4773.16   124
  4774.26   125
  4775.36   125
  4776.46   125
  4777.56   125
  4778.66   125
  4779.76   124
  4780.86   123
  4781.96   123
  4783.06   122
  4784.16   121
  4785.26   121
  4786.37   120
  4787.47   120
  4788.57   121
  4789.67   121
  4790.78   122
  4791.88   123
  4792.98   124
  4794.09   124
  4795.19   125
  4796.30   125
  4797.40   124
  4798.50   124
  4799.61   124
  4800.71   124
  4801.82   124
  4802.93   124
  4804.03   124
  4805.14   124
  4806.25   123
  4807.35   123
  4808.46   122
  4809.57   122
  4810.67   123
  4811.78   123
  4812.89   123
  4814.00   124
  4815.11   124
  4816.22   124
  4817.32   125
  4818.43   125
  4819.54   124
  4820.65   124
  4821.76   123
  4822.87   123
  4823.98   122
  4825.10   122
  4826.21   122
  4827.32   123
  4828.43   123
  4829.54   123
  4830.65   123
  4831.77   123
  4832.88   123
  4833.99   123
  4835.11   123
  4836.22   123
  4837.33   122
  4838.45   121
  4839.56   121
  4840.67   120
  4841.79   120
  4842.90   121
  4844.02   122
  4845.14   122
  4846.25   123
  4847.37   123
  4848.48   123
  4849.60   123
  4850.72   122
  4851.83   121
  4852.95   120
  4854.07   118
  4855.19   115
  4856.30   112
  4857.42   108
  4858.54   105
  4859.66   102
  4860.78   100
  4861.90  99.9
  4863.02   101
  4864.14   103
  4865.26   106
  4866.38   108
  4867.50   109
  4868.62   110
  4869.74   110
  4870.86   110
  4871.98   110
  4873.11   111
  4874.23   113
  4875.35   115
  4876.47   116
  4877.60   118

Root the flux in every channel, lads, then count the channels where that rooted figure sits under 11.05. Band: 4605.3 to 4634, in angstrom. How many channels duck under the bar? 21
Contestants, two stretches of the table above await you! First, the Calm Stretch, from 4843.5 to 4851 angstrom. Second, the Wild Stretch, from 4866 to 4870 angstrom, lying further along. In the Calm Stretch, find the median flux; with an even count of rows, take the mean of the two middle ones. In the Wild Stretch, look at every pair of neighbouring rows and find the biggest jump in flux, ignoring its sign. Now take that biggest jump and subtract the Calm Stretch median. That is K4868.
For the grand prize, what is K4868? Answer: -122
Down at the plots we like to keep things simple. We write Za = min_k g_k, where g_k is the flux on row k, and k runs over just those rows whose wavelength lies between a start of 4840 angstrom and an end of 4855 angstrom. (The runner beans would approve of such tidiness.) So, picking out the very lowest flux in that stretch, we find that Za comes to 118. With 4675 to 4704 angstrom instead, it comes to 112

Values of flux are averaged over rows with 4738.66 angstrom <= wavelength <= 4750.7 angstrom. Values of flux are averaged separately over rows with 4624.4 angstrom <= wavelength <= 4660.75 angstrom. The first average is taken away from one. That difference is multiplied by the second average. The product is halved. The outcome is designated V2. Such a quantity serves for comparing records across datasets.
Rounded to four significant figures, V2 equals -7356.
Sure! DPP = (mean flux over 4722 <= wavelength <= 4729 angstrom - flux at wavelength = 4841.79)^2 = 5.4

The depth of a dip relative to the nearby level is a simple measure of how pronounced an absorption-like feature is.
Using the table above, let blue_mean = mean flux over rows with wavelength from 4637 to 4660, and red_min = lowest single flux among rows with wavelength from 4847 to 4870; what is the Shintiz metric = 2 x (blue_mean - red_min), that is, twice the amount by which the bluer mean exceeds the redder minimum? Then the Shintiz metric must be 39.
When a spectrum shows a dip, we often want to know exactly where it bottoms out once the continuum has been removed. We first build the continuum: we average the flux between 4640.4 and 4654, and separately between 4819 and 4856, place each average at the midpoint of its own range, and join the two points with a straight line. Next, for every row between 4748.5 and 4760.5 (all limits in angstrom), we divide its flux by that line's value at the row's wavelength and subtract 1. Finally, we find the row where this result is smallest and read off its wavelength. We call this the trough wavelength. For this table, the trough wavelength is 4759.99 angstrom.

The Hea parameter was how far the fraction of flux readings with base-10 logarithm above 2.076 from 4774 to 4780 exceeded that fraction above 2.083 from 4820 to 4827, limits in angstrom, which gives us 0.00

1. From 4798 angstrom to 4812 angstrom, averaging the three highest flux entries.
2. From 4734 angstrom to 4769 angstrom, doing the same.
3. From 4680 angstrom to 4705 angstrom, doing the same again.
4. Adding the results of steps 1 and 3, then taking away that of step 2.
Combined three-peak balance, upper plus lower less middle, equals 121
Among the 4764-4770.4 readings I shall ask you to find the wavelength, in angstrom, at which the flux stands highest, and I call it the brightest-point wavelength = 4769.86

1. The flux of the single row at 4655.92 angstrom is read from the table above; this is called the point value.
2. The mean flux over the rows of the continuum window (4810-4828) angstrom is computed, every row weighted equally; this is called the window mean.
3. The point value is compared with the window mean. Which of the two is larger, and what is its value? 123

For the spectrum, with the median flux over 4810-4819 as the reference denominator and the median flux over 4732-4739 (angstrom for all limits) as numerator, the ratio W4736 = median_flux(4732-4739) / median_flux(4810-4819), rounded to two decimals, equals 0.97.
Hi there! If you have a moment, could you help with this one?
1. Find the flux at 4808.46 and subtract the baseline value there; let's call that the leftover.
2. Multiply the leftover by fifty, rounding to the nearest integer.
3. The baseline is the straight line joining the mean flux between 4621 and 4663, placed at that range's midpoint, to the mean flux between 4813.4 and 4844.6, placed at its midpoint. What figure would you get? -24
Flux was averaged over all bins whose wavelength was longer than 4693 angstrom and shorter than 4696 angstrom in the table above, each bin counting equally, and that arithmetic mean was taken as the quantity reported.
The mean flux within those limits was 121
